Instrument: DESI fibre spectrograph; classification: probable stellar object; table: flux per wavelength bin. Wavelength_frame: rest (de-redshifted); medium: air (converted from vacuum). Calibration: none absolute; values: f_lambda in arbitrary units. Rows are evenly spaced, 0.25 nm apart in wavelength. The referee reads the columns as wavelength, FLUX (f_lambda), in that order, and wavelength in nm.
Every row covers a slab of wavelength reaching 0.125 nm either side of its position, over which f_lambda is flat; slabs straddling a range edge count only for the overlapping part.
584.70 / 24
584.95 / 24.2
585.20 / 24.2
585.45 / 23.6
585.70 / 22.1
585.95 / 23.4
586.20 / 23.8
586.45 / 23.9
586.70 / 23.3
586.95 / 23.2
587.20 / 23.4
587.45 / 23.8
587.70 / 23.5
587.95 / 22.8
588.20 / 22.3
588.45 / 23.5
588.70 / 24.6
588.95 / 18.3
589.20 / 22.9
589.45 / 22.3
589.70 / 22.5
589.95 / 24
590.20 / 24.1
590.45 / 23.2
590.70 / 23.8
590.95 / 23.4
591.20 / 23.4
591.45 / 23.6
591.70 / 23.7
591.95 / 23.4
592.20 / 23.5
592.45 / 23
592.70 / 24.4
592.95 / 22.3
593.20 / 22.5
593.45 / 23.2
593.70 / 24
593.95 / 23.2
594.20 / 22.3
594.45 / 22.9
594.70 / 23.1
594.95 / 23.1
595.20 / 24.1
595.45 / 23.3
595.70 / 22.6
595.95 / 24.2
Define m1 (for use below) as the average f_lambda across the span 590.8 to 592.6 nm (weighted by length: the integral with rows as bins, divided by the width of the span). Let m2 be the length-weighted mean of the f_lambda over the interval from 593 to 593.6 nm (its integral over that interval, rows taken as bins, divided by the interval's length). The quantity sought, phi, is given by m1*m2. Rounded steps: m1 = 23.4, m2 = 22.8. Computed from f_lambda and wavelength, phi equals 535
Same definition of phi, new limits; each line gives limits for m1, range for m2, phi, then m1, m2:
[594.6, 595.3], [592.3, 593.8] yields 544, 23.4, 23.2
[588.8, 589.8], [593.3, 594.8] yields 498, 21.6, 23.1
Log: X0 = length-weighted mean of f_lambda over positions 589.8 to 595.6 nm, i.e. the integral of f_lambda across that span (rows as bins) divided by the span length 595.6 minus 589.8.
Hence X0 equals 23.4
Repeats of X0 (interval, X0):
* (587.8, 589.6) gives 22.4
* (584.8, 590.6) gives 23.2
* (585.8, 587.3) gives 23.5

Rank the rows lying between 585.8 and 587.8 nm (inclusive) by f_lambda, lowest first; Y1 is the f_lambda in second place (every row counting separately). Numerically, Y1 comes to 23.3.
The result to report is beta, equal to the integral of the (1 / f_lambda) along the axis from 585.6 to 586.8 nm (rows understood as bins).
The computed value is 0.051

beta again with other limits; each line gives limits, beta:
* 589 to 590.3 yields 0.057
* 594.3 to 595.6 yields 0.056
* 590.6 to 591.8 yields 0.051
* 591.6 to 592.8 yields 0.051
